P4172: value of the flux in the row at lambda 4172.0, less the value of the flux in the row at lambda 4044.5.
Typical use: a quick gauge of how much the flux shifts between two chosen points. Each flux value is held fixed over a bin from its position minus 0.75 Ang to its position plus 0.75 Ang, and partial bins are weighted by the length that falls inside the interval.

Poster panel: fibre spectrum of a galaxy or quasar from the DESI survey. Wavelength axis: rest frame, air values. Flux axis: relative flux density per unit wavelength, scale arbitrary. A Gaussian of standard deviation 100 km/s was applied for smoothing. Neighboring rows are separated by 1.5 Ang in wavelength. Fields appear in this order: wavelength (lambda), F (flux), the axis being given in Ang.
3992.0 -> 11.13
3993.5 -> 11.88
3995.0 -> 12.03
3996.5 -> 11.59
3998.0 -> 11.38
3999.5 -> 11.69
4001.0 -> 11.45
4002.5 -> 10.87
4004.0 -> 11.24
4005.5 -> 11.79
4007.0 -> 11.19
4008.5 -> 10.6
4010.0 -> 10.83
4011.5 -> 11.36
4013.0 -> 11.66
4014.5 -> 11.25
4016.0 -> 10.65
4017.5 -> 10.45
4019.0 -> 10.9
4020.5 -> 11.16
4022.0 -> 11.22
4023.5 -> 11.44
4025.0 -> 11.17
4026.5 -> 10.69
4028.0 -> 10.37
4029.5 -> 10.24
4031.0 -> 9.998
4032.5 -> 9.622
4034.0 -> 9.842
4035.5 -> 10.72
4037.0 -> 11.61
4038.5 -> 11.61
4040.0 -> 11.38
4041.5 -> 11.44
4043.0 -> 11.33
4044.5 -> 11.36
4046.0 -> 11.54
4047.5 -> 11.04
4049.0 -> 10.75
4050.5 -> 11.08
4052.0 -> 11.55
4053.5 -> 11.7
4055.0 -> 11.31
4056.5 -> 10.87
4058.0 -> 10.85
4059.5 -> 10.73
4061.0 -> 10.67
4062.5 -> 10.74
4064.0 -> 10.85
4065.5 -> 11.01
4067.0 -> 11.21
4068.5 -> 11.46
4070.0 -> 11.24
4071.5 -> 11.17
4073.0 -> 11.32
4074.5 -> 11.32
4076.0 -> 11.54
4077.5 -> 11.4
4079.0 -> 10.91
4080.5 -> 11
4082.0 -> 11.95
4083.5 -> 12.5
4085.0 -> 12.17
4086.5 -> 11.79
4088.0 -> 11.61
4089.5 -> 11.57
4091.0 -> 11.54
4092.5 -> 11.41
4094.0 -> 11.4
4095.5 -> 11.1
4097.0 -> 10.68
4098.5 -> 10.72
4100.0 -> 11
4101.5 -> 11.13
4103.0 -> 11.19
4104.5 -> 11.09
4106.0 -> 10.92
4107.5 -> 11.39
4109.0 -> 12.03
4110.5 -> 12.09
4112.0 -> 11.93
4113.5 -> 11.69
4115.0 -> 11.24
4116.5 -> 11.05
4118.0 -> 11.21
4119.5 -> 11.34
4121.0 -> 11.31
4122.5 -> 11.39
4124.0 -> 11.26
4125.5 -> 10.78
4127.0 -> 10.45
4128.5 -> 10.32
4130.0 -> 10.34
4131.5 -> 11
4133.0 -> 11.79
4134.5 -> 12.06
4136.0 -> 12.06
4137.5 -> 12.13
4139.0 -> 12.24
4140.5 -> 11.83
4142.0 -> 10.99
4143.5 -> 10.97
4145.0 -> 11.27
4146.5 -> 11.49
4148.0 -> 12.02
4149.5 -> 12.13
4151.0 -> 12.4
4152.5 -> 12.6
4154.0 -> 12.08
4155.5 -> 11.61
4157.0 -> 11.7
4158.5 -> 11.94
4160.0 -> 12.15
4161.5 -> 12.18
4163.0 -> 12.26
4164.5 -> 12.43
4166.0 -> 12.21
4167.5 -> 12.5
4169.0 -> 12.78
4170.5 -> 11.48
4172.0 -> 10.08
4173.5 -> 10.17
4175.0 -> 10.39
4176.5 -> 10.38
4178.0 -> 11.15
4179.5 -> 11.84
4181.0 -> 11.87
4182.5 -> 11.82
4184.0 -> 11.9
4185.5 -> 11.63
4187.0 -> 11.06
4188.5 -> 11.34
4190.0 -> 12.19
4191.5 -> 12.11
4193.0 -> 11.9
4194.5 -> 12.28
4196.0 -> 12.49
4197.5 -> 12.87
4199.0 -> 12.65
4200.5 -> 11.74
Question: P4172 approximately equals -1.3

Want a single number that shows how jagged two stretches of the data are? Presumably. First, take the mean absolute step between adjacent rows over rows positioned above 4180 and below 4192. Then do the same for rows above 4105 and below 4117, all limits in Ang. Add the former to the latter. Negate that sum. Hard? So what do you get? -0.63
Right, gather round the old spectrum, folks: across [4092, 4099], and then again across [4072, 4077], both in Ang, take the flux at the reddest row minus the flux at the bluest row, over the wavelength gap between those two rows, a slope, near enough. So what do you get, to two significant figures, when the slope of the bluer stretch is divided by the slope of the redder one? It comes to -0.64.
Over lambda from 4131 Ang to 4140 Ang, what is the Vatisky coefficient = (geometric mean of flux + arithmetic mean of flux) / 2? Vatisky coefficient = 11.9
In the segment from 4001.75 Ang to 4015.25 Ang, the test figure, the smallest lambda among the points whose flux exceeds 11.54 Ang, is 4005.5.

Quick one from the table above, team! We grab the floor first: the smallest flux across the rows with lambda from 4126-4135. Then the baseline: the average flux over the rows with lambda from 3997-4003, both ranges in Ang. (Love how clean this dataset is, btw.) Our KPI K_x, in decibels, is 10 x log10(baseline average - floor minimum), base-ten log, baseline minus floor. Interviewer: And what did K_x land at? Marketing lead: 0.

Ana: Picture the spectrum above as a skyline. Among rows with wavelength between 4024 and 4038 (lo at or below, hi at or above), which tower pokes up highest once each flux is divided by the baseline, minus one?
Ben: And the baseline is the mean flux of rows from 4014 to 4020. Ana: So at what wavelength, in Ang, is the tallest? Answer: 4037.0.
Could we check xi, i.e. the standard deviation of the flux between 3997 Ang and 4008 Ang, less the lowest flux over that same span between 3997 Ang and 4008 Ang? -10.6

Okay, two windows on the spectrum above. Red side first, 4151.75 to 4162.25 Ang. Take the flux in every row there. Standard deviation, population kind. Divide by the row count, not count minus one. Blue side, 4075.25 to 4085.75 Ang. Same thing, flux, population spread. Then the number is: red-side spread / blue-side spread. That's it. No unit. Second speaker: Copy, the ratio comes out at 0.56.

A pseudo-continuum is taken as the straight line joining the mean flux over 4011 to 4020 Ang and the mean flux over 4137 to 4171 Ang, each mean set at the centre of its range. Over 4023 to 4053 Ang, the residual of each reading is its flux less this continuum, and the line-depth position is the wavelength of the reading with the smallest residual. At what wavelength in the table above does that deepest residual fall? 4032.5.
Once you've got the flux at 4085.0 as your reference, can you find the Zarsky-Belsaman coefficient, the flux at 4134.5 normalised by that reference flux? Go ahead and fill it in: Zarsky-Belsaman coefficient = 0.99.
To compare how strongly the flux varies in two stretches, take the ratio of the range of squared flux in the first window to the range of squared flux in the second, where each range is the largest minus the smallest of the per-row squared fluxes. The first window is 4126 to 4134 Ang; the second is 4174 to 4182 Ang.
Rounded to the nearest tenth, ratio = 1.0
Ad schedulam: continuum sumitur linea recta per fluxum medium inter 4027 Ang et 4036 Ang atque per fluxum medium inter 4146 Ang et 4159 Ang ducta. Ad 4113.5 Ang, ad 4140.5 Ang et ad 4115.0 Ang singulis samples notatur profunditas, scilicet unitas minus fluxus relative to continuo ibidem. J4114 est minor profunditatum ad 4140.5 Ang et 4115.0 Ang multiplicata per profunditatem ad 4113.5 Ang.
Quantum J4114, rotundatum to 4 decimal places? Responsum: 0.0000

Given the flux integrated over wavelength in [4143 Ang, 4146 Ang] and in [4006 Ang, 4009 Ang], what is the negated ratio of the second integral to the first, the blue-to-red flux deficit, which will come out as -0.98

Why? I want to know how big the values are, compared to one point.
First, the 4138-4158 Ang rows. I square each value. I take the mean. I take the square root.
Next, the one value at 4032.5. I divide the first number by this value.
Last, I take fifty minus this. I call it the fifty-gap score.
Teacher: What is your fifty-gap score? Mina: 48.8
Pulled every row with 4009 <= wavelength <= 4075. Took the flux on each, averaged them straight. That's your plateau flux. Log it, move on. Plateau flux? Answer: 11.0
